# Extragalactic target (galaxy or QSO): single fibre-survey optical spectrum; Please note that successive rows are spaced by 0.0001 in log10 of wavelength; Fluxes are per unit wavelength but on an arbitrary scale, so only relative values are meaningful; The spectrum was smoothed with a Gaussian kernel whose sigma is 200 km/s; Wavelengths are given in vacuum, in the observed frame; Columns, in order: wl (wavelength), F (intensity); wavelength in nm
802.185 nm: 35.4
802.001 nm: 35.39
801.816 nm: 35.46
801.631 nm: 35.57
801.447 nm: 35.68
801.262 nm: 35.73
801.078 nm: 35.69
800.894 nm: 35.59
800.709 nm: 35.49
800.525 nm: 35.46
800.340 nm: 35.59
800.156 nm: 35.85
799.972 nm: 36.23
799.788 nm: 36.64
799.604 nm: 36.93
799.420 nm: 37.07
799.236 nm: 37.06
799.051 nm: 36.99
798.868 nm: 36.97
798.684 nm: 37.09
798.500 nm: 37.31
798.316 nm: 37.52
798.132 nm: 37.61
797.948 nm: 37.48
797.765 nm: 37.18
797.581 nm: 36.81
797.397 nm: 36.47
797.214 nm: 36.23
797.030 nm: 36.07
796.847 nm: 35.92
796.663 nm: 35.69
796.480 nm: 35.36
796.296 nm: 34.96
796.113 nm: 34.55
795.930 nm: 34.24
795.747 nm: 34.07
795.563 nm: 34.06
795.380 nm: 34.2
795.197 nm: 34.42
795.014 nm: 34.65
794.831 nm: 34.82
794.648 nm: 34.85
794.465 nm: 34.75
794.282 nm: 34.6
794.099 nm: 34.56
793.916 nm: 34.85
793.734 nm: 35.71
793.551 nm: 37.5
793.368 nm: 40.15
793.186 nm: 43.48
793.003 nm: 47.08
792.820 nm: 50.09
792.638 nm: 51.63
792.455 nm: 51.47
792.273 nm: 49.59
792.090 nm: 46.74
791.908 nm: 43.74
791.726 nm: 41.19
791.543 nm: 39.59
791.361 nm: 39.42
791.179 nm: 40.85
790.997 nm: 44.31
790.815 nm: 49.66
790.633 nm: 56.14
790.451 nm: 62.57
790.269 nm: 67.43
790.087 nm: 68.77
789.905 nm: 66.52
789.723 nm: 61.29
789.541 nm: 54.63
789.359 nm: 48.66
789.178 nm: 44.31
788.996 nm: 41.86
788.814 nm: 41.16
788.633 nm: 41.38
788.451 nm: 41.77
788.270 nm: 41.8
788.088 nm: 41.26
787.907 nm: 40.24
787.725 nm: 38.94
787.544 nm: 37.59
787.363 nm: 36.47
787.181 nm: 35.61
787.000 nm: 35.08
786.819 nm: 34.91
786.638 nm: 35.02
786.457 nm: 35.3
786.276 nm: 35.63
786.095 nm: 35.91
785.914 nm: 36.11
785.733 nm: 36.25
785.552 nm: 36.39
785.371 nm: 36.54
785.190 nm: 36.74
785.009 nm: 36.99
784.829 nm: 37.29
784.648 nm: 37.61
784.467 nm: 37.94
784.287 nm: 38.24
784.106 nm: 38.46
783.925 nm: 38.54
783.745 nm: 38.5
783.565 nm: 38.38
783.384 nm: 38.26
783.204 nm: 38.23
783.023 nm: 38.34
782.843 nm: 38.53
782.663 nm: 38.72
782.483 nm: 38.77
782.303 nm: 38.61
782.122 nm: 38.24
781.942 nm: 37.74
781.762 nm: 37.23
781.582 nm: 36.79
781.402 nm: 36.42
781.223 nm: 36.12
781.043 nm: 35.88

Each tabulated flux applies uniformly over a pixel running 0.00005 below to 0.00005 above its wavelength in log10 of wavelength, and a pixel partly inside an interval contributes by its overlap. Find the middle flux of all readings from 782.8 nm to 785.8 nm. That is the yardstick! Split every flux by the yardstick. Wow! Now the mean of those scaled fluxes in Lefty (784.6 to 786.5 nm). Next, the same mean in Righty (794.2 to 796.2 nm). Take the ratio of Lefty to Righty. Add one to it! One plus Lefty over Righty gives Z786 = 2.1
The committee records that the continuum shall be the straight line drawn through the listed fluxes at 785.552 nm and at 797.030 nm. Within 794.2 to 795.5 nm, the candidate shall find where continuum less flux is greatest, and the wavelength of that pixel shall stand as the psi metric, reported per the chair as 795.380 nm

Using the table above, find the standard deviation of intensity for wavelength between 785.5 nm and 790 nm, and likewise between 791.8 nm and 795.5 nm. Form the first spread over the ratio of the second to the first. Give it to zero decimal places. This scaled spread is 10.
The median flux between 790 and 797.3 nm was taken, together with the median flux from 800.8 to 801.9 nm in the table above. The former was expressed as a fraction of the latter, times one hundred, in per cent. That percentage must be 103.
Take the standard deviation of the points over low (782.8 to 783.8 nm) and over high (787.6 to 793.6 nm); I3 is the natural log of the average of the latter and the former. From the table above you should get 1.5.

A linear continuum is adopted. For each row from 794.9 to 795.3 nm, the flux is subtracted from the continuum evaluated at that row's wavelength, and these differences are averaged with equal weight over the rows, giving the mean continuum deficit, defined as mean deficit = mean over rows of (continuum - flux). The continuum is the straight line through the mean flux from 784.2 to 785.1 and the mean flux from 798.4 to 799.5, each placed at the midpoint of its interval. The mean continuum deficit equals 3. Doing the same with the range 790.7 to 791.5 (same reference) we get -6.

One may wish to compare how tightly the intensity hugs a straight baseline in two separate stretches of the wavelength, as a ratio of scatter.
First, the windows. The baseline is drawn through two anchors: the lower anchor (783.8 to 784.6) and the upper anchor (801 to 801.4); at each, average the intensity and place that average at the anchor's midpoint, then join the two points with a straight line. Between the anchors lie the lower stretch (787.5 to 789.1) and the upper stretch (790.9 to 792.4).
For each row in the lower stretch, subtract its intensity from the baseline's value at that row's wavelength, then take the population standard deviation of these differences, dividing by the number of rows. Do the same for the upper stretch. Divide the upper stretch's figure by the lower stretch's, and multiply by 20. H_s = 47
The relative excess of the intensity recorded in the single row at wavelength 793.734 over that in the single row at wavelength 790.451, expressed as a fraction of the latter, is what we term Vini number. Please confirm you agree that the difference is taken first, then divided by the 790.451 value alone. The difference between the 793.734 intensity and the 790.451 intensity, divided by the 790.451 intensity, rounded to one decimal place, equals -0.4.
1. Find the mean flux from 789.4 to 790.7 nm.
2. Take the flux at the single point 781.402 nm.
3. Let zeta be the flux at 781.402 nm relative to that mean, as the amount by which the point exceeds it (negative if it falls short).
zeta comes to -26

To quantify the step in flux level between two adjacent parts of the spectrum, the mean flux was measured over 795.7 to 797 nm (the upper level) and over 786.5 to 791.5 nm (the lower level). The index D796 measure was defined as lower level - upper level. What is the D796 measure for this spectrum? 11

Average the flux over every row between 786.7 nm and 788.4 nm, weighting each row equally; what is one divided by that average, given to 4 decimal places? 0.0263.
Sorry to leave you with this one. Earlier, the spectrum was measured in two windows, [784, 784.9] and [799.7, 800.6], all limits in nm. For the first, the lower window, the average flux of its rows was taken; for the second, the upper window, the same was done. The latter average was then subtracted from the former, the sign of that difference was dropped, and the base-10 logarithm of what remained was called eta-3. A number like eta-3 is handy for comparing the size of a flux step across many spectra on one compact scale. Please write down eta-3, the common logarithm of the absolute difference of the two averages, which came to 0.29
